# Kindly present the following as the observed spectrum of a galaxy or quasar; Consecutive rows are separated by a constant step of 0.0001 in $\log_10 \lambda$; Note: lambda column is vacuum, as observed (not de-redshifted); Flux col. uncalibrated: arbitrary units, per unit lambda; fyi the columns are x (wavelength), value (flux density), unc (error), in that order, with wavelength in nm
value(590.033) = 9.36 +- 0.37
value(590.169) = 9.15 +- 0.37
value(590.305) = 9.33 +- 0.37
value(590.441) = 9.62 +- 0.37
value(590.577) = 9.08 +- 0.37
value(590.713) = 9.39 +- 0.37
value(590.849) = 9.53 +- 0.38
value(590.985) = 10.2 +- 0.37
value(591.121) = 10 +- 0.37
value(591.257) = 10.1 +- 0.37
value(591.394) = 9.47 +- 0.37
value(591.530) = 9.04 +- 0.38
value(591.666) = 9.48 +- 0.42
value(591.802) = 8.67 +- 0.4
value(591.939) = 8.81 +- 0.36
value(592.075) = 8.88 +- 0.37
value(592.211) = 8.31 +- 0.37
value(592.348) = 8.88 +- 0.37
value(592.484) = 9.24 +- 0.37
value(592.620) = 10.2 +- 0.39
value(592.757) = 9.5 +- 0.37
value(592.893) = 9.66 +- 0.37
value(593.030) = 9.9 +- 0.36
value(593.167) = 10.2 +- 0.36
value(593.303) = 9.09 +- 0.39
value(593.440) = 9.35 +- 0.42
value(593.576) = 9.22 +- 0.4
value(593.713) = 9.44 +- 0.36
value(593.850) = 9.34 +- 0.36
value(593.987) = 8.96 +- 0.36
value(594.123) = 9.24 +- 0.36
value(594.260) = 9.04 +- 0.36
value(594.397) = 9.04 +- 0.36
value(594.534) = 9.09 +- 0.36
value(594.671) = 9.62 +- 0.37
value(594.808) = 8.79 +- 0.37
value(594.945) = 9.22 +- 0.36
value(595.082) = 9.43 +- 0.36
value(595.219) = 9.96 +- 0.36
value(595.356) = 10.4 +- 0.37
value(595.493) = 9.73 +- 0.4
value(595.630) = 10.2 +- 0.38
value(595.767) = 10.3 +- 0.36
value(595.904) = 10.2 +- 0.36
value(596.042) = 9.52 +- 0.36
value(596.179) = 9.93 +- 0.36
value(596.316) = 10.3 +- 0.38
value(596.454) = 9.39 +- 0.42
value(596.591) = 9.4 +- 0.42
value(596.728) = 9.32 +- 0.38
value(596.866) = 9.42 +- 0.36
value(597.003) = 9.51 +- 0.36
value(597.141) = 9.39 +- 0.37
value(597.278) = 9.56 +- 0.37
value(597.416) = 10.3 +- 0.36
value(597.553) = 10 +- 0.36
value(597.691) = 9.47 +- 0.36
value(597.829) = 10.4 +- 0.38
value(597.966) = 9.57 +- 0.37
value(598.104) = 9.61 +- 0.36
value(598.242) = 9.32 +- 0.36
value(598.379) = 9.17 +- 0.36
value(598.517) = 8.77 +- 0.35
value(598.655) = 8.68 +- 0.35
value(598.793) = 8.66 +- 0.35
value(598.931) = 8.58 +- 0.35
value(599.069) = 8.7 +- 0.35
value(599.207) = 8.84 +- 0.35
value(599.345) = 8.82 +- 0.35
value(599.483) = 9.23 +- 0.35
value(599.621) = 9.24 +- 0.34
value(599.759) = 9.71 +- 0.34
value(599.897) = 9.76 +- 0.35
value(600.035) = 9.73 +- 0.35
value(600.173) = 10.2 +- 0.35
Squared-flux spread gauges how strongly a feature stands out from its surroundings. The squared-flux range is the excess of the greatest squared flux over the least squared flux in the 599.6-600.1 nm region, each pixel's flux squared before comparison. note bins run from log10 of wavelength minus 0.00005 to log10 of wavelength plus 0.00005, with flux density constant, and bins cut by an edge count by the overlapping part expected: 9.9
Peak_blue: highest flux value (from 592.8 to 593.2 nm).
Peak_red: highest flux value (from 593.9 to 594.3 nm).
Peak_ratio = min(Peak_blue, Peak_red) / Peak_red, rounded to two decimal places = 1.00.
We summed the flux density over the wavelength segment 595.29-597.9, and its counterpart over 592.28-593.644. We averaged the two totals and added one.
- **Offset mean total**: 142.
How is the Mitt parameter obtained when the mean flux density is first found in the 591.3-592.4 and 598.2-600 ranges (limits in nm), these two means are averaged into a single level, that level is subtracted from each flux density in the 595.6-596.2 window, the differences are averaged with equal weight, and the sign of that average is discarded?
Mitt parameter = 1.0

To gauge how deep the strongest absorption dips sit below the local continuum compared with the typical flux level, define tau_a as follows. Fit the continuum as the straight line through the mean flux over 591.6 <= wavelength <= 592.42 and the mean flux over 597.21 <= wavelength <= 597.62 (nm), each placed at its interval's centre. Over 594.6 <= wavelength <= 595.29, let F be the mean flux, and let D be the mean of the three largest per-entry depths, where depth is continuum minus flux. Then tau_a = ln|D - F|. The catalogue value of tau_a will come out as 2.21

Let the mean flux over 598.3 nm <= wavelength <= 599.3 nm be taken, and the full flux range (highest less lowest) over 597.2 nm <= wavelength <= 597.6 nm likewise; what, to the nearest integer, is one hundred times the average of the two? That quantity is 476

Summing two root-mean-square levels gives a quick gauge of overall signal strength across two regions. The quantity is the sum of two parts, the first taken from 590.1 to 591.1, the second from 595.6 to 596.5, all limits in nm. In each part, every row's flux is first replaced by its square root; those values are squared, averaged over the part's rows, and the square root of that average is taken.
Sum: 6.24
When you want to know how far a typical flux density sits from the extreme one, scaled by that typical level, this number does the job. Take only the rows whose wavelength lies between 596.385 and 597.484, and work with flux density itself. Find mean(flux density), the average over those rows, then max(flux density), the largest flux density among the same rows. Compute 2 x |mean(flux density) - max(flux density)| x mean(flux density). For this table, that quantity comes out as 15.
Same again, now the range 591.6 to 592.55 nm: 10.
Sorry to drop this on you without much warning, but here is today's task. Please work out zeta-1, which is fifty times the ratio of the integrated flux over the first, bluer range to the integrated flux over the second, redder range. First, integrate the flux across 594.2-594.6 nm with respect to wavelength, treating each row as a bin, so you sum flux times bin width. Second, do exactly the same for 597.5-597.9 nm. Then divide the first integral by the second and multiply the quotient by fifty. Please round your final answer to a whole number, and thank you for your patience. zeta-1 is 45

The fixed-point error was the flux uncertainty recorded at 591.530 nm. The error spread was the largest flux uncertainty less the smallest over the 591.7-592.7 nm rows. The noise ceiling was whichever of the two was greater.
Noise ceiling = 0.380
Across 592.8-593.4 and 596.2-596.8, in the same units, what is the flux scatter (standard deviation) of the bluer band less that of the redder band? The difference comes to 0.00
